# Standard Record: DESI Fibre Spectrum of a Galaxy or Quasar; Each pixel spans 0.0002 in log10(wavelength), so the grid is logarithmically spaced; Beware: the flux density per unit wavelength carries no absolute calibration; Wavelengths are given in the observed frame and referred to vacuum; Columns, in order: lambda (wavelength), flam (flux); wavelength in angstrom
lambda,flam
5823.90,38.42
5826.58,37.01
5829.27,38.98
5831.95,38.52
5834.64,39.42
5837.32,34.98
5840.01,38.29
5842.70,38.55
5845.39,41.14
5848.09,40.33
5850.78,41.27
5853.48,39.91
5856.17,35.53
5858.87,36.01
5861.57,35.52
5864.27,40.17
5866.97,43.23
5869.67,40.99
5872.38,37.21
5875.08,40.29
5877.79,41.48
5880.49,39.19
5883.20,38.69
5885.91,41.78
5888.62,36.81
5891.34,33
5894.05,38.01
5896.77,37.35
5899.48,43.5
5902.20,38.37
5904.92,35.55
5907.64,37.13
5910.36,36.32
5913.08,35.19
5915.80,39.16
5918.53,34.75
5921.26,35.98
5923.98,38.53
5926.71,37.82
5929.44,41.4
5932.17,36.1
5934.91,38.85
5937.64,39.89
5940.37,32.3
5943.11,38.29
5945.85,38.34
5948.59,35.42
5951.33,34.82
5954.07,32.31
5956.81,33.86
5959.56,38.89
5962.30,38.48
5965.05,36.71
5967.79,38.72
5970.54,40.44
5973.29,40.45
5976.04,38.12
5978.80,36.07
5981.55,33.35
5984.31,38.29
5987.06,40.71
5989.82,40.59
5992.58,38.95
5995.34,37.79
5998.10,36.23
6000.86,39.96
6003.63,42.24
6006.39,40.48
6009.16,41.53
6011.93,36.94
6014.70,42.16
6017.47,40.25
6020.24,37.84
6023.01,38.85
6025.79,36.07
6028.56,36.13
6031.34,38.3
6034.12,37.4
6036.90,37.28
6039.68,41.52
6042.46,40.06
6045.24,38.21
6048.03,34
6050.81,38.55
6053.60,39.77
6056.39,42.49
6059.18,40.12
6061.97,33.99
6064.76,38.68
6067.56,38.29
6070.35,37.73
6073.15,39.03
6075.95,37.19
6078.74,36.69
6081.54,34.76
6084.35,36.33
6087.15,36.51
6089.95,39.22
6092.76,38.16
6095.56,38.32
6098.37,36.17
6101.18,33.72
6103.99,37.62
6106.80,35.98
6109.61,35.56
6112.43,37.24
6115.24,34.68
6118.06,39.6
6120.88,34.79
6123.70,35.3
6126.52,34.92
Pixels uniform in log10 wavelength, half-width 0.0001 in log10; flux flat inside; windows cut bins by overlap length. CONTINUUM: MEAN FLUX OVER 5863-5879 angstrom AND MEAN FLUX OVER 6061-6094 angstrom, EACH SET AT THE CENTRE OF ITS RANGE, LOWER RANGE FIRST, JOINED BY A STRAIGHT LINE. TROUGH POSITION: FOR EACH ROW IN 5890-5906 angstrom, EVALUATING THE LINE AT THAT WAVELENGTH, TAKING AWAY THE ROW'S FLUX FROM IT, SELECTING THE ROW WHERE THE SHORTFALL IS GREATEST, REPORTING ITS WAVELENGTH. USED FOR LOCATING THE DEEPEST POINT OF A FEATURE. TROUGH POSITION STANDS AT 5891.34 angstrom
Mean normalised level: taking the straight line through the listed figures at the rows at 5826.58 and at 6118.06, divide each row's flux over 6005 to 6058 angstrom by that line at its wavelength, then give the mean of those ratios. 1.00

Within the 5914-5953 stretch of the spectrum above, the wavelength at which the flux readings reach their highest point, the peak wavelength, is 5929.44 angstrom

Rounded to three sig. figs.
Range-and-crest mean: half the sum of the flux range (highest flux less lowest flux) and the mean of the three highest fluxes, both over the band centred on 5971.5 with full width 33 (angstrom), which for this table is 23.9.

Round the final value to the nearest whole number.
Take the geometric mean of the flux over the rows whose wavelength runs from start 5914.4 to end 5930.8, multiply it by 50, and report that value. 1894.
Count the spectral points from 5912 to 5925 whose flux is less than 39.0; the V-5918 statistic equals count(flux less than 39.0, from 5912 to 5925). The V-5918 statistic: 4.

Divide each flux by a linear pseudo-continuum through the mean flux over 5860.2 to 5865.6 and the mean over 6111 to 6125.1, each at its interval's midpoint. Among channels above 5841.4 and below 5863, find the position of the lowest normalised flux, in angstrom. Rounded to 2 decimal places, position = 5856.17 angstrom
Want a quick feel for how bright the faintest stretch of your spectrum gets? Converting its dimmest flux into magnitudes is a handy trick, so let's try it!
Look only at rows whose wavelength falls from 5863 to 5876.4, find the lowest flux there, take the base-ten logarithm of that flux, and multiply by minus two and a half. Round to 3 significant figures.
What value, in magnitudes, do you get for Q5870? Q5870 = -3.93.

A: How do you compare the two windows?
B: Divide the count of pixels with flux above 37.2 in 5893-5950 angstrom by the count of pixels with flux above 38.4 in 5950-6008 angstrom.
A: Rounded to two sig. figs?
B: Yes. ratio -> 1.1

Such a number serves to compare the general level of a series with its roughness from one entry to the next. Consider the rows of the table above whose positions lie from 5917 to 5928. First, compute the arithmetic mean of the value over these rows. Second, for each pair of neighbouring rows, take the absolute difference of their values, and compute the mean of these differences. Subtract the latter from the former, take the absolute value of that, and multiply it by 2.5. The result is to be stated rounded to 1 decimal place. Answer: 88.2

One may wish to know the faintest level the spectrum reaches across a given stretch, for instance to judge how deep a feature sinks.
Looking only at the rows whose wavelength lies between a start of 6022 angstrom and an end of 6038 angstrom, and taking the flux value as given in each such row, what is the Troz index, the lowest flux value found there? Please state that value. 36.07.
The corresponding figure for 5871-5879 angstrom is 37.21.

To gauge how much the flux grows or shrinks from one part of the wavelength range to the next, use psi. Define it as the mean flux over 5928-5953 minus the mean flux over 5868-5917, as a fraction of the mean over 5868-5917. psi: -0.03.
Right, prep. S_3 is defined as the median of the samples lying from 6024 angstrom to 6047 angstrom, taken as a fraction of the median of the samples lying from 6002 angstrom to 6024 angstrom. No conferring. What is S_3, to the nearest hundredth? 0.94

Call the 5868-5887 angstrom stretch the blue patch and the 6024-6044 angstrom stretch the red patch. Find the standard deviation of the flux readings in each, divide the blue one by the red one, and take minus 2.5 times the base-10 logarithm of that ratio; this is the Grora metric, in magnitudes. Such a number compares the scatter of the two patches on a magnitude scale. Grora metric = 0.22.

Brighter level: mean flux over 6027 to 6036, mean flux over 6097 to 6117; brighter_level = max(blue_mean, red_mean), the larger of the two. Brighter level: 37.3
